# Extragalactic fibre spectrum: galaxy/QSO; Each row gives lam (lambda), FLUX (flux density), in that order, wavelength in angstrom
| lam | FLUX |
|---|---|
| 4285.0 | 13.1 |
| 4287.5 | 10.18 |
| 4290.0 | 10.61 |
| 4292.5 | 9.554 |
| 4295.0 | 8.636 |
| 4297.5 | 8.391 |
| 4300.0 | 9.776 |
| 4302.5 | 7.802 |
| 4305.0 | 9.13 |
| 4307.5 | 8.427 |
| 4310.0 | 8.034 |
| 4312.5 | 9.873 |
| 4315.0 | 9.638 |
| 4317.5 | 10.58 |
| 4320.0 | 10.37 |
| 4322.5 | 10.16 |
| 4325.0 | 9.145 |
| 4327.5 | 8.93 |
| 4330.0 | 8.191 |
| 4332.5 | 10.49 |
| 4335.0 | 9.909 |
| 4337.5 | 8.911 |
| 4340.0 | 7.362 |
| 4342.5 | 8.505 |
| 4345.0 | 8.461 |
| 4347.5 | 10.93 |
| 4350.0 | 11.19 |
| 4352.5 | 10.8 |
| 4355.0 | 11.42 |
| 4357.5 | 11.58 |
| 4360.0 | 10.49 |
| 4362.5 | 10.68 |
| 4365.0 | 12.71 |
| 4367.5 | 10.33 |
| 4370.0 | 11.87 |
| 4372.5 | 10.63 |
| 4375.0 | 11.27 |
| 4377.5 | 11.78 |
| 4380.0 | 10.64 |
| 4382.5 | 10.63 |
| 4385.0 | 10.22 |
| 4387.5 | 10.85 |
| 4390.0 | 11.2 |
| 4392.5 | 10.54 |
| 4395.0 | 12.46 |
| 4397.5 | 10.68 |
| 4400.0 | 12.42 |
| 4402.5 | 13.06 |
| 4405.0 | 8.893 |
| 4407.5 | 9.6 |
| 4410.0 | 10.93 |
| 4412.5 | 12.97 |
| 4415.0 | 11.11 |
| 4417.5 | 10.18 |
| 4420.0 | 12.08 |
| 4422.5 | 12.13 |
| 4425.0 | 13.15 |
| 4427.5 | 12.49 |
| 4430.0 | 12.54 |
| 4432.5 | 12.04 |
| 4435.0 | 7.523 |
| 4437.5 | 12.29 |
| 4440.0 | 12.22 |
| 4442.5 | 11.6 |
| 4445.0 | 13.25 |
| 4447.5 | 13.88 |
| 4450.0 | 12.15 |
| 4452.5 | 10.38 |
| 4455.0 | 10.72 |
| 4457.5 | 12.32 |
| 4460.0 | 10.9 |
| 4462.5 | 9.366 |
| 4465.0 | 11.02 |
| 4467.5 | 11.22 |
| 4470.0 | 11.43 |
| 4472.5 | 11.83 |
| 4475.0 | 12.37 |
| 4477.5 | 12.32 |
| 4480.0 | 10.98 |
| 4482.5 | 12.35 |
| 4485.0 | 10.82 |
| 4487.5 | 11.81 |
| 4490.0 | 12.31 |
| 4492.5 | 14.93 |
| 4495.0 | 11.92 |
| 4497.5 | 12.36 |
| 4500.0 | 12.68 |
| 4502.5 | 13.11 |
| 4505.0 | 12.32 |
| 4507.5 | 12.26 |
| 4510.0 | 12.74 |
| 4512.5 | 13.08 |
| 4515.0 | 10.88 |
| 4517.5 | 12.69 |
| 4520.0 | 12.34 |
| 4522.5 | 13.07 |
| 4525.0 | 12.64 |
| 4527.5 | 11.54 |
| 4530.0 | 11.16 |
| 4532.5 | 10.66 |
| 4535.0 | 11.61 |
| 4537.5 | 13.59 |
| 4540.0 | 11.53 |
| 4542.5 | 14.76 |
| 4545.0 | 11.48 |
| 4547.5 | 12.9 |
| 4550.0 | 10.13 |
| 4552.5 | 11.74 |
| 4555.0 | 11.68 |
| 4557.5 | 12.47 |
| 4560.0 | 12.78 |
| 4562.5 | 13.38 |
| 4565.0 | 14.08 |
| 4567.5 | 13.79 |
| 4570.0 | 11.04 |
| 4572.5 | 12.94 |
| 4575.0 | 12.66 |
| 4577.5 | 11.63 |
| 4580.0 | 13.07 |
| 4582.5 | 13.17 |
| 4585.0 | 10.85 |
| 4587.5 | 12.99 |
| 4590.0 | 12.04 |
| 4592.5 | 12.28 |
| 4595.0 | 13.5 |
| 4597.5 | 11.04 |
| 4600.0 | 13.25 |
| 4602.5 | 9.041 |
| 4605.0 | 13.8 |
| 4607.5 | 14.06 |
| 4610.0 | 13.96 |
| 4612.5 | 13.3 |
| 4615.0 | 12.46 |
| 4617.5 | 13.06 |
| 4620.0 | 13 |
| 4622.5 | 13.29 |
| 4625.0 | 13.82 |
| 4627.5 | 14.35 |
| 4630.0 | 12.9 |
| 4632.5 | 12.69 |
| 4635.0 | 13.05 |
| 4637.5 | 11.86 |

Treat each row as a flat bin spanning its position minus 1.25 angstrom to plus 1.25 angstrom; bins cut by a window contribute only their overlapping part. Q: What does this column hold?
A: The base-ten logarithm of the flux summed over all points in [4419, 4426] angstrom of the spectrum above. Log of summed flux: 1.57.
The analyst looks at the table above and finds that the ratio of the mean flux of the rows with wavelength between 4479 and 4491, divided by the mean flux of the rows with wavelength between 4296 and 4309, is 1.34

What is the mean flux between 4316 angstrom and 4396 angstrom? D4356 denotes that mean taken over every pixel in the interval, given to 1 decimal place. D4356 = 10.4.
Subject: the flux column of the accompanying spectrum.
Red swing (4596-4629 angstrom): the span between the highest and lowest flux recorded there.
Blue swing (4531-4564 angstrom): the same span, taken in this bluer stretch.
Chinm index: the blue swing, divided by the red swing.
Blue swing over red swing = 0.87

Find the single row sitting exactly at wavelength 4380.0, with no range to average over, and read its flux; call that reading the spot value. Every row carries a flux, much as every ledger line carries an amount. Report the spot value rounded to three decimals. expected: 10.640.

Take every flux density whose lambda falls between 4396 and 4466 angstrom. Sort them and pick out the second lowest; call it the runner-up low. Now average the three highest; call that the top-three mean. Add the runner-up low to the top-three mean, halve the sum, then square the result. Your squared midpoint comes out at 125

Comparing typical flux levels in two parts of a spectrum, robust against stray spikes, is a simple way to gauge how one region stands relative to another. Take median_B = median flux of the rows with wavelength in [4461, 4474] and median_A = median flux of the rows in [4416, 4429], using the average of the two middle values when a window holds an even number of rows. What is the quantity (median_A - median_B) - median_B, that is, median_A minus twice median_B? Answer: -10.3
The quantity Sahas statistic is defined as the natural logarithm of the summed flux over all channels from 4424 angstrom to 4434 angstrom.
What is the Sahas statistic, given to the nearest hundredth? 3.92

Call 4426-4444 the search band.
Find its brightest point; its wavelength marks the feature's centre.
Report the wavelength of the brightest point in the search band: 4430.0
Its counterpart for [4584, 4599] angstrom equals 4595.0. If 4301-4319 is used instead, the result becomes 4317.5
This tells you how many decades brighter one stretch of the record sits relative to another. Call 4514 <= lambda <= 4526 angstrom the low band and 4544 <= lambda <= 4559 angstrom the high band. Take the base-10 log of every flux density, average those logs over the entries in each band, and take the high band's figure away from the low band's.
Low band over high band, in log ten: 0.022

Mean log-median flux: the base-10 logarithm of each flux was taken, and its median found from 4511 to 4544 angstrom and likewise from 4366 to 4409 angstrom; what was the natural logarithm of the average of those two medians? 0.058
